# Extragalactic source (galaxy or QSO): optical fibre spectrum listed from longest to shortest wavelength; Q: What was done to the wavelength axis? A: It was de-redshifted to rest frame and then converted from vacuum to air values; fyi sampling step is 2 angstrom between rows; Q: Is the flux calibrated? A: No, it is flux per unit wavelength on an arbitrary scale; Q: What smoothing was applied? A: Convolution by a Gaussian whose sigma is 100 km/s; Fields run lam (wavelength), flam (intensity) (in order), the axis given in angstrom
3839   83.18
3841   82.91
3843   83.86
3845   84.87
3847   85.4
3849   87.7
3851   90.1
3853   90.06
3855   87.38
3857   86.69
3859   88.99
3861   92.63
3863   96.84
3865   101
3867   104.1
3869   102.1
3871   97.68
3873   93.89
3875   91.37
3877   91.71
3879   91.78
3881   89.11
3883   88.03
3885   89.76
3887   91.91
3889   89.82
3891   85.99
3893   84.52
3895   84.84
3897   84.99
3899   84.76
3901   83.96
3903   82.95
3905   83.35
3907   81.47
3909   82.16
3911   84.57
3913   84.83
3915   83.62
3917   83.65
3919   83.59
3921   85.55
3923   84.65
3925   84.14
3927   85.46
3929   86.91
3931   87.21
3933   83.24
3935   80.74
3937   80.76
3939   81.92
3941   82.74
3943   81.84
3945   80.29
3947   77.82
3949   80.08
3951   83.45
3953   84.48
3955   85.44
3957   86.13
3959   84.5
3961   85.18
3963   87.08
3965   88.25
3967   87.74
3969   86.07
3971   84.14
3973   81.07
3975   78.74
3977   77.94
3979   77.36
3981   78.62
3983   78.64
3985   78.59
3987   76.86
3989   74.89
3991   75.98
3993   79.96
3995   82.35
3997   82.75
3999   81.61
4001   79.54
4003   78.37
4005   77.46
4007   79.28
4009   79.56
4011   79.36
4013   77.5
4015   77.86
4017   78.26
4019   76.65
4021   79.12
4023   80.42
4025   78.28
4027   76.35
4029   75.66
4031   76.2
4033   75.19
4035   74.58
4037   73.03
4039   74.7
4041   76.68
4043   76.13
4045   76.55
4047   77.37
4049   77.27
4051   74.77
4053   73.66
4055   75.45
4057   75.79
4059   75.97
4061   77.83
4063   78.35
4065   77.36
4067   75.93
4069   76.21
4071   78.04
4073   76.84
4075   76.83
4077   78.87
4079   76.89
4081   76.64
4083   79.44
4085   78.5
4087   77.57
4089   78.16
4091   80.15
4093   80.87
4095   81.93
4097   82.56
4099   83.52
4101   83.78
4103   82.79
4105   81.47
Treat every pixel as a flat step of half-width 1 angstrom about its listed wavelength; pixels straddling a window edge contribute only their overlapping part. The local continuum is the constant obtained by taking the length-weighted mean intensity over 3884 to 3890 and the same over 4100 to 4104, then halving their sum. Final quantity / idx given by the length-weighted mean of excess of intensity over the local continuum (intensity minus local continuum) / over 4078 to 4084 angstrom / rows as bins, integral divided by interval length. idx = -9.2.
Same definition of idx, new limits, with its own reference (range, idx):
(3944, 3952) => -6.5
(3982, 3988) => -8.9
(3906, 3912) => -4.2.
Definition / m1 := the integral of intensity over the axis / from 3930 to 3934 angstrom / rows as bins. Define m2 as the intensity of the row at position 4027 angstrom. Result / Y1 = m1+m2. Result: 417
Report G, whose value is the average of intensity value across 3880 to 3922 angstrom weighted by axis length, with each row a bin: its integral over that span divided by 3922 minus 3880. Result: 85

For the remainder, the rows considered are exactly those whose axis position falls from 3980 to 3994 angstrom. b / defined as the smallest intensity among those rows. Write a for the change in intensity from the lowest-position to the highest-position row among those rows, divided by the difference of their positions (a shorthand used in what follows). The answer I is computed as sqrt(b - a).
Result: 8.65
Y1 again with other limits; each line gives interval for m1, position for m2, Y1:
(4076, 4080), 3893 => 396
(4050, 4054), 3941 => 380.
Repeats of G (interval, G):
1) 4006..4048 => 77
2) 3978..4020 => 79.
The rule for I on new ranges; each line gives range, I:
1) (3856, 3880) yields 9.30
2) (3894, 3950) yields 8.83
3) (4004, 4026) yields 8.75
